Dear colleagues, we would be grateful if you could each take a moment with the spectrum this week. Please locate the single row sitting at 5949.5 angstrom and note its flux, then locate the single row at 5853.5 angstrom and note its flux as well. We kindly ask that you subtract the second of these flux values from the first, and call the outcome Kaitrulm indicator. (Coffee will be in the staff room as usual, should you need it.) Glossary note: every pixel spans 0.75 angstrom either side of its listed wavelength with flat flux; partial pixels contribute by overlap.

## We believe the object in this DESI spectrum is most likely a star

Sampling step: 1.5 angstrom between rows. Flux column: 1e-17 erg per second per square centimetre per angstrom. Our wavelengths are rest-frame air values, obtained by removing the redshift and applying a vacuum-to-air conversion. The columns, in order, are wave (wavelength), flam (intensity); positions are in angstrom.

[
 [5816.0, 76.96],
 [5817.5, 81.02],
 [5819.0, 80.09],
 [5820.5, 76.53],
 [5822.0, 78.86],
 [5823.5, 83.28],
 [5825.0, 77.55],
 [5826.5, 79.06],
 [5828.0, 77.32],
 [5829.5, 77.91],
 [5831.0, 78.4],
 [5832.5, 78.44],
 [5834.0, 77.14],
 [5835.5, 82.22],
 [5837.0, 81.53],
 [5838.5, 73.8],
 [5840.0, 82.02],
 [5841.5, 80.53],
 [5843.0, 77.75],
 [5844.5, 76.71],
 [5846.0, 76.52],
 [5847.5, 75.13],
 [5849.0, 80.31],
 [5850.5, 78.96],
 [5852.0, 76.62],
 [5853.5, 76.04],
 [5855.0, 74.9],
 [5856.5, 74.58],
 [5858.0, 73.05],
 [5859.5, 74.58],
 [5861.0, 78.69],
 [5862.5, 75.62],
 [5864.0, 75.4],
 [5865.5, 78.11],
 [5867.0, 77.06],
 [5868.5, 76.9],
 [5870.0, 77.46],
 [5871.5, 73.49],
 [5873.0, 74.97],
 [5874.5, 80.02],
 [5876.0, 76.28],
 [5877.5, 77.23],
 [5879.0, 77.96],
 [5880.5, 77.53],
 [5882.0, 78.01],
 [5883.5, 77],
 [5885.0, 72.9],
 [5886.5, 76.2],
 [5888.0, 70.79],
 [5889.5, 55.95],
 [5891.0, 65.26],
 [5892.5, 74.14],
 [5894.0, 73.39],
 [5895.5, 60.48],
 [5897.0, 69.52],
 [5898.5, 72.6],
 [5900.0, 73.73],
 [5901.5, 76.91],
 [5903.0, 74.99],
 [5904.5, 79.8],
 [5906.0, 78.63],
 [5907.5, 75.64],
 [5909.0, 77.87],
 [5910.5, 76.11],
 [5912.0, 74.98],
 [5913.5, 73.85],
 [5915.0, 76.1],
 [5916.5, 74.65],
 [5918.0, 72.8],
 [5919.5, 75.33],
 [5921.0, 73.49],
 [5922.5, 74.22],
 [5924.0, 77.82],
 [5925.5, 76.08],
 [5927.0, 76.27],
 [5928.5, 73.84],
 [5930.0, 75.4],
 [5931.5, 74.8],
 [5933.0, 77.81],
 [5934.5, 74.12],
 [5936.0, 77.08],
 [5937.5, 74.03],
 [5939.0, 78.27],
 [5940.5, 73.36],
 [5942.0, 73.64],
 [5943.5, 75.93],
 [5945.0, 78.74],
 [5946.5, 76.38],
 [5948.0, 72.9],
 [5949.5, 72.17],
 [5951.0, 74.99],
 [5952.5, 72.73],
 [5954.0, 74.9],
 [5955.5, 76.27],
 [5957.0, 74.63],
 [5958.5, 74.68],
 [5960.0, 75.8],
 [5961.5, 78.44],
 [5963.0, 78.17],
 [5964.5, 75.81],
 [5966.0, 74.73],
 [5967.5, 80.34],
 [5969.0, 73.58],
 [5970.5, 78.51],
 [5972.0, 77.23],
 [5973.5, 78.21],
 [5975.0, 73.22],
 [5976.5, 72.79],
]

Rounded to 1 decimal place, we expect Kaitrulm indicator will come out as -3.9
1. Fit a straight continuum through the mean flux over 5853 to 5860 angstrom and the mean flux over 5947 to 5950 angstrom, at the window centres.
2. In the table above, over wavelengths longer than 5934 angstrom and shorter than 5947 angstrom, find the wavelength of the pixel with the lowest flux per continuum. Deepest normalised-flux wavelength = 5940.5 angstrom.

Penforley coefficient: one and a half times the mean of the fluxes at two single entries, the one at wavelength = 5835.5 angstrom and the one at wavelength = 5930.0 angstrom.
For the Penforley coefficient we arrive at 118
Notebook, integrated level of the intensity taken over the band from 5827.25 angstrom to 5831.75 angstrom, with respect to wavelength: 350.4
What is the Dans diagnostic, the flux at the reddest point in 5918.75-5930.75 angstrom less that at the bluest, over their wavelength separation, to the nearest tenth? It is 0.0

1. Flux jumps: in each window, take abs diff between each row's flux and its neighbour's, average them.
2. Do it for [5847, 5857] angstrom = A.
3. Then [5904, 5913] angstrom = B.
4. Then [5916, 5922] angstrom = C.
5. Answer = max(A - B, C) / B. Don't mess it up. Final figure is 1.1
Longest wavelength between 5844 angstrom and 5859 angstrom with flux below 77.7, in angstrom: 5858.0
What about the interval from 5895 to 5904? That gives 5903.0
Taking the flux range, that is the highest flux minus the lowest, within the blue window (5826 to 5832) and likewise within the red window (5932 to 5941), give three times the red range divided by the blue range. 8.5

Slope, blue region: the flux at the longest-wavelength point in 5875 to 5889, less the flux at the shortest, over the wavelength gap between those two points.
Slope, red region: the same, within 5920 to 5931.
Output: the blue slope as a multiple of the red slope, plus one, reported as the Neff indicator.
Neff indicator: -1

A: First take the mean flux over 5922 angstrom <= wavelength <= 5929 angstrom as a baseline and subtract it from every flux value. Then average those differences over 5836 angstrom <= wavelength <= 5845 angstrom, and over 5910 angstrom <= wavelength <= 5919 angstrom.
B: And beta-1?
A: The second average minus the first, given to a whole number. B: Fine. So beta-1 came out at -4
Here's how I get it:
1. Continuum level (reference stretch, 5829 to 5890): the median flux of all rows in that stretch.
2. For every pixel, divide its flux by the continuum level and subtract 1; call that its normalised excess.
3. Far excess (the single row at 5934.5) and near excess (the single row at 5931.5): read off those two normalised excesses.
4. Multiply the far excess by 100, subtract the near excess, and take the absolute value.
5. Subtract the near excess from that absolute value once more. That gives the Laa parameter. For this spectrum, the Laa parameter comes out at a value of 3.7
